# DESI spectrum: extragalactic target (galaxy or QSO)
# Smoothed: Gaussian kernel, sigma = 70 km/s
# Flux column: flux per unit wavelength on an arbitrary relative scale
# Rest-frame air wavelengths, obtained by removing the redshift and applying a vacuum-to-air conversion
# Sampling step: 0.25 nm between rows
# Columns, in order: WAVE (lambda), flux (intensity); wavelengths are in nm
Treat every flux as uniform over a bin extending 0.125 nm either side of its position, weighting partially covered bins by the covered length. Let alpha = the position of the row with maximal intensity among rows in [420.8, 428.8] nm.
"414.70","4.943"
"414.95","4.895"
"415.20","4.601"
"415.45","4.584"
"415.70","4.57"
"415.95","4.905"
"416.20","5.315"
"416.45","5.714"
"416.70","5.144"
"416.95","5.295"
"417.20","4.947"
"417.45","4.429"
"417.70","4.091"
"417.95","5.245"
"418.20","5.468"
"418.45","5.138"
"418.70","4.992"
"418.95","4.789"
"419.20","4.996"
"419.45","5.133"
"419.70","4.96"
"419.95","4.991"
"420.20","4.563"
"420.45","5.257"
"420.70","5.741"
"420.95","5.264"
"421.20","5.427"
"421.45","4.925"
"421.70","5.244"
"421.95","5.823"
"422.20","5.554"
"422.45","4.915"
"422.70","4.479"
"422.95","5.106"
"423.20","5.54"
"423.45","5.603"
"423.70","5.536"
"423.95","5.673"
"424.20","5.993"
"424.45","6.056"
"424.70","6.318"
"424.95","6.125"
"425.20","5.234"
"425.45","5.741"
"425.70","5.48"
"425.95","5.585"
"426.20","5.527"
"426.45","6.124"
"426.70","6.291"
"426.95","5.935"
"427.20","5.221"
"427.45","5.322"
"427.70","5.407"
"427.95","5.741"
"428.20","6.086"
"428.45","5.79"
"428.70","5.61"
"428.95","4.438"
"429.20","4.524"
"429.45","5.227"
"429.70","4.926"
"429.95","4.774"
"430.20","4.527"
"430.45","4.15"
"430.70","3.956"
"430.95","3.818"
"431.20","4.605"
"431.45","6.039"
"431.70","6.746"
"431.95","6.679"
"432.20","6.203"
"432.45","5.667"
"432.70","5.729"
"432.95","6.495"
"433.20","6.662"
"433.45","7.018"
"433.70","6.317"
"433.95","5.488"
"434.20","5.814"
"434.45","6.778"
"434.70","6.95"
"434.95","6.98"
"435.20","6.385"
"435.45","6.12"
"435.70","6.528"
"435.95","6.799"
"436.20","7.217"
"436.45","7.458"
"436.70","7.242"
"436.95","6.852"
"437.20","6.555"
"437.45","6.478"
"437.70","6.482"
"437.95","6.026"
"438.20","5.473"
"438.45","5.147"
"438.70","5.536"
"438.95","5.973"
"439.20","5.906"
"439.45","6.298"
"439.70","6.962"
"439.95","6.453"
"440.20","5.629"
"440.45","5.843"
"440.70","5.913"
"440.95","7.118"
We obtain 424.70 nm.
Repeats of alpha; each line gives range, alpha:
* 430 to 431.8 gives 431.70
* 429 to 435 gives 433.45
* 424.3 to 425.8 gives 424.70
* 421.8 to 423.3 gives 421.95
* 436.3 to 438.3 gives 436.45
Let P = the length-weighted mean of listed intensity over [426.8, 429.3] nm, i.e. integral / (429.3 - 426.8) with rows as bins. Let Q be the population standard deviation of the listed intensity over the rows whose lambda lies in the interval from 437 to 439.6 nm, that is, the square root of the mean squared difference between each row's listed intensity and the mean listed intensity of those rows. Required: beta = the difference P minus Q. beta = 4.97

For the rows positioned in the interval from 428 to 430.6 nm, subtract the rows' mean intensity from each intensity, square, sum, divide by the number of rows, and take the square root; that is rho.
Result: 0.61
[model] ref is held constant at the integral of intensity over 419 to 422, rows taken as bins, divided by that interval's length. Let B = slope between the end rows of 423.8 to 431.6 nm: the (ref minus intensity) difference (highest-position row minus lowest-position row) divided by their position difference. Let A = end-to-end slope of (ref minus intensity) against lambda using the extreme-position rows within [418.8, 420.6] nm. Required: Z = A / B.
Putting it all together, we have 6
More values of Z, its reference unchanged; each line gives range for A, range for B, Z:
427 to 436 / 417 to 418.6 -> 1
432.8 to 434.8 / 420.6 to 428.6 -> 41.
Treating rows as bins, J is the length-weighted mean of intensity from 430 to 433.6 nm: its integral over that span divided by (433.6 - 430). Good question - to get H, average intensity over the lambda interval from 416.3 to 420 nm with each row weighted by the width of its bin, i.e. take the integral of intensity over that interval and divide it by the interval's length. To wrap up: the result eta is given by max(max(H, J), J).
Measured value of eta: 5.6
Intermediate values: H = 5.02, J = 5.6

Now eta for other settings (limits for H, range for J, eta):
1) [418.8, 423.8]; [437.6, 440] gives 6.0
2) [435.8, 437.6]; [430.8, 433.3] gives 6.9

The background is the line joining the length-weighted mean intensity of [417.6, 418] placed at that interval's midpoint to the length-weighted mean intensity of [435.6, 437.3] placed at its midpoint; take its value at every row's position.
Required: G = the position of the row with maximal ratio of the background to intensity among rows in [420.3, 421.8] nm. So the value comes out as 421.45 nm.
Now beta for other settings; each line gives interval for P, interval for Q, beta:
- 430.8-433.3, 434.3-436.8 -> 5.44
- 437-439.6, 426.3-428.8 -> 5.68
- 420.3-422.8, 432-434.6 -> 4.77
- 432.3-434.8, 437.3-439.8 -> 5.76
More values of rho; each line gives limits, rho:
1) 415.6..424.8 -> 0.47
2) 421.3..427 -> 0.46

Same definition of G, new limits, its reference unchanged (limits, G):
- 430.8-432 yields 430.95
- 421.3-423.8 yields 422.70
